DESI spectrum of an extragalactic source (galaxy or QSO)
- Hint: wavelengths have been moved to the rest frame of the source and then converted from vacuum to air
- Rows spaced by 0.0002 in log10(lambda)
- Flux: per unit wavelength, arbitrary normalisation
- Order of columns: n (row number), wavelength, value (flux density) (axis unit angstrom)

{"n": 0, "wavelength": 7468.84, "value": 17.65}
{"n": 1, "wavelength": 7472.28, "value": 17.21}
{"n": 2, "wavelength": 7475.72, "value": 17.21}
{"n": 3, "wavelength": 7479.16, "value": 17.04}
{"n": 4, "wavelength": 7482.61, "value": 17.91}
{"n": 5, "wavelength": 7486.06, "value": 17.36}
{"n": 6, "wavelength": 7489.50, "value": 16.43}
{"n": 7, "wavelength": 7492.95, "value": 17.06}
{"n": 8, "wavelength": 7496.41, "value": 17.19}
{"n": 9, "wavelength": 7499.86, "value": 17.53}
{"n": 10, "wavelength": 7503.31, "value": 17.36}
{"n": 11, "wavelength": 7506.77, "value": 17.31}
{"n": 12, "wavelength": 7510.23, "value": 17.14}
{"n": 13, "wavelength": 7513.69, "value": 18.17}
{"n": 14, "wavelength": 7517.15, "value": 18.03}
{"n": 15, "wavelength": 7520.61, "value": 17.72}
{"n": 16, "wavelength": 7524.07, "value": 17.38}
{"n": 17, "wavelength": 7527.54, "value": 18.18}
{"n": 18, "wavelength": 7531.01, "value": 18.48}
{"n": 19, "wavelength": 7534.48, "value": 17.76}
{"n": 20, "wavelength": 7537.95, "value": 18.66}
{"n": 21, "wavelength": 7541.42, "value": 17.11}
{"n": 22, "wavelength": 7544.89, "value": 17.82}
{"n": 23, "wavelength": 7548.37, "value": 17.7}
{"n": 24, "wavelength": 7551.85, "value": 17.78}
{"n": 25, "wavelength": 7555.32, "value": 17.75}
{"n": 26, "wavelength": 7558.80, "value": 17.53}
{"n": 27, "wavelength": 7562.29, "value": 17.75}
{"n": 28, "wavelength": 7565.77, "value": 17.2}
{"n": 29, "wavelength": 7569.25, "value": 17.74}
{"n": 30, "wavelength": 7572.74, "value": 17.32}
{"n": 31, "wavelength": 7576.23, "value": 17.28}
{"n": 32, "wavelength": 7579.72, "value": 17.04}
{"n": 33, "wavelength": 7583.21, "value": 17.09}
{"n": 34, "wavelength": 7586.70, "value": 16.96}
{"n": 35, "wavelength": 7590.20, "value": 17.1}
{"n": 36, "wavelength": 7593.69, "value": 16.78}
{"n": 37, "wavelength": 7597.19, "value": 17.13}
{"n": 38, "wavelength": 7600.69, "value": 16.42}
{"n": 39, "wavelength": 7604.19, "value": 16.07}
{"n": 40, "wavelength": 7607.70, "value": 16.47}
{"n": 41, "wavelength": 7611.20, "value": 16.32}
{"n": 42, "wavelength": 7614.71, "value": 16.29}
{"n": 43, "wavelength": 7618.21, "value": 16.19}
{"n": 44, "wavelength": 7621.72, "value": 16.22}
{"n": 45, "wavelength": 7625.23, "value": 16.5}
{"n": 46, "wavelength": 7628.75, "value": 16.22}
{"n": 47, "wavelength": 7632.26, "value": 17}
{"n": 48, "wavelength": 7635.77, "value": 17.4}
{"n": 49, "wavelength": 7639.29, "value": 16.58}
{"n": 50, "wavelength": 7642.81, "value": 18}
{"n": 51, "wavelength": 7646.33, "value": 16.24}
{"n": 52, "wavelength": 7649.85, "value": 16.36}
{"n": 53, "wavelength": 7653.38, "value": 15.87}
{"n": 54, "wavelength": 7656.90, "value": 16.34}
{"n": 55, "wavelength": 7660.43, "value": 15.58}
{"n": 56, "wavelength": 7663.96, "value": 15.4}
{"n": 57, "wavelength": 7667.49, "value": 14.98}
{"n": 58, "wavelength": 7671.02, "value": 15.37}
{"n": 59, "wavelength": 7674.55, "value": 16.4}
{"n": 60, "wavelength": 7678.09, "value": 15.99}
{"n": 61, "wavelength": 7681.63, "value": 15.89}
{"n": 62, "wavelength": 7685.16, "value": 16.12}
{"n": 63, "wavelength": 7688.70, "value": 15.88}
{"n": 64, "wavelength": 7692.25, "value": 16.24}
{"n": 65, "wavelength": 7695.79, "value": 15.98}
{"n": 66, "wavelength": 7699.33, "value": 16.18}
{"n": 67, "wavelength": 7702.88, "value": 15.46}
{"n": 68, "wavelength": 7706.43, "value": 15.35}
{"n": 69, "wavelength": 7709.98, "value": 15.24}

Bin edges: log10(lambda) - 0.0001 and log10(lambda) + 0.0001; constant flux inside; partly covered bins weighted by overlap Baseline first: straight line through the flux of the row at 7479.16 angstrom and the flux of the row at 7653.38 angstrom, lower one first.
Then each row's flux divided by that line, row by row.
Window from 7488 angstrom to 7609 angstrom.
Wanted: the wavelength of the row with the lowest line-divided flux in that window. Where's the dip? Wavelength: 7489.50 angstrom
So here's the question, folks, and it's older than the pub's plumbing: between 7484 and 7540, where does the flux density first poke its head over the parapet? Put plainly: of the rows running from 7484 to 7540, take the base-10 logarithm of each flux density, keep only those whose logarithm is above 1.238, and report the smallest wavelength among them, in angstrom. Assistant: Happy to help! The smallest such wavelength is 7486.06 angstrom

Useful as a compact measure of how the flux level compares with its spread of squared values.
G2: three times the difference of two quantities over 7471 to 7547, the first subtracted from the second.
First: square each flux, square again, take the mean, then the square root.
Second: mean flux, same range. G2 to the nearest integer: -874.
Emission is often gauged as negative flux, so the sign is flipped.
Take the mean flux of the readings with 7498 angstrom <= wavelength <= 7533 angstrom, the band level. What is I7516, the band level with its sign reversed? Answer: -17.7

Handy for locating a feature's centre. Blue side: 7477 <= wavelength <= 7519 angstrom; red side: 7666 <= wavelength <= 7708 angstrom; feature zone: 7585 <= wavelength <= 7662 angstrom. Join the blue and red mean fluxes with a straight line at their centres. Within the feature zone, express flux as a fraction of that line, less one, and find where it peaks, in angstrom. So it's 7642.81 angstrom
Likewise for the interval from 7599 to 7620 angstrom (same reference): 7607.70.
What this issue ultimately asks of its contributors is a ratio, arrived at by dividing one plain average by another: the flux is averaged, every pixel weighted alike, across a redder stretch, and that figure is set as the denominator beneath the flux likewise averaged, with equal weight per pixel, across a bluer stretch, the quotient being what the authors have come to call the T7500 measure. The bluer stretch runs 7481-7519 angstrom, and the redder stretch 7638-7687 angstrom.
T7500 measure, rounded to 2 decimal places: 1.08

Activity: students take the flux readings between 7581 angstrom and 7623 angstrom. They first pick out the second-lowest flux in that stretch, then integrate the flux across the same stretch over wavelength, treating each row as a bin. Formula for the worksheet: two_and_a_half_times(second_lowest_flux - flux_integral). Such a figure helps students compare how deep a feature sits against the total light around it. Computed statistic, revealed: -1702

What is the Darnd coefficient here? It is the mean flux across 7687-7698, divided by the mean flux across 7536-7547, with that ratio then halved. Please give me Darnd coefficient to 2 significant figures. 0.45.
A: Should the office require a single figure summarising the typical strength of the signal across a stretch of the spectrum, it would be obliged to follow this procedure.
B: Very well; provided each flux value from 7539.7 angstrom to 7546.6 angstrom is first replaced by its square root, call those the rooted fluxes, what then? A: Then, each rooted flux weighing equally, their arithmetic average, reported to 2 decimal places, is 4.18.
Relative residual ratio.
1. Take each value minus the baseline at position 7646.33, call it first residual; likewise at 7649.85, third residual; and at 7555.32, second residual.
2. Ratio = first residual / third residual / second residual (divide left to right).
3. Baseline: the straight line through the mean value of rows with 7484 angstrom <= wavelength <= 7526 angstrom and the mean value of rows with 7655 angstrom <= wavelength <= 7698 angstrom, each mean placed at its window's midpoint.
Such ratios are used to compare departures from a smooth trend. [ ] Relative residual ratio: 0.5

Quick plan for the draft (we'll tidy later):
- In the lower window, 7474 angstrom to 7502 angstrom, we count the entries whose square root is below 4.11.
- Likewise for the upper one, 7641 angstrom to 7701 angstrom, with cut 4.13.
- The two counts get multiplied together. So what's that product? 16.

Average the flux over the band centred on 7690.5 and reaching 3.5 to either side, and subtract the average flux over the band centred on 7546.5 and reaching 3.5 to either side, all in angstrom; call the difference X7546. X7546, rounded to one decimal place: -1.7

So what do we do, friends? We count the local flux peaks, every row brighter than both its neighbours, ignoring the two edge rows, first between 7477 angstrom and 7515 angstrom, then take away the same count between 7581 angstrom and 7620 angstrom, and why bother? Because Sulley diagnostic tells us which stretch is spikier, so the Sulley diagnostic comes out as -1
